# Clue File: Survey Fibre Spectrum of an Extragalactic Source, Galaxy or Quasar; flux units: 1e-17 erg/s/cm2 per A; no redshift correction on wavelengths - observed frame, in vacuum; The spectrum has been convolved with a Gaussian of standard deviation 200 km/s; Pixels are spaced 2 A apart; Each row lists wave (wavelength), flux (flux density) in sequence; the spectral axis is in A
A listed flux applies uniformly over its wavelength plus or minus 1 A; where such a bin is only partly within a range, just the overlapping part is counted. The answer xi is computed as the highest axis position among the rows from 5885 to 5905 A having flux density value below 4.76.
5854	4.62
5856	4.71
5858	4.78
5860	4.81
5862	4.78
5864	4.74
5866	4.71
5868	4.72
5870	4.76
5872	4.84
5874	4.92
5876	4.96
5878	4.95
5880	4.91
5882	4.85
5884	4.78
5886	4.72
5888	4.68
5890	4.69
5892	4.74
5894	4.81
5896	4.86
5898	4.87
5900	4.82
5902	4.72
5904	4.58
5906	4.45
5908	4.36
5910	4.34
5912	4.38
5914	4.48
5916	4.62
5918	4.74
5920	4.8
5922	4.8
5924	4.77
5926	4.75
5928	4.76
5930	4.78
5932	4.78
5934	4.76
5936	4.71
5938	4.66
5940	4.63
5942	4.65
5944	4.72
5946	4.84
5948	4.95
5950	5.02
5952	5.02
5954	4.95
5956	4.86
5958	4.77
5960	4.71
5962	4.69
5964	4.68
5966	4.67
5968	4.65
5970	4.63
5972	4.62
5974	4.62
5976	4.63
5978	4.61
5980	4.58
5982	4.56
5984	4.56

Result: 5904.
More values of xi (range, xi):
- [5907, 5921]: 5918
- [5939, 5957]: 5944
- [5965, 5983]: 5982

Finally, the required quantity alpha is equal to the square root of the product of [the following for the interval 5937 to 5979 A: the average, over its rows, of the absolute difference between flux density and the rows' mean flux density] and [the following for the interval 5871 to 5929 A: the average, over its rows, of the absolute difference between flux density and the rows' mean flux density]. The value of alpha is 0.124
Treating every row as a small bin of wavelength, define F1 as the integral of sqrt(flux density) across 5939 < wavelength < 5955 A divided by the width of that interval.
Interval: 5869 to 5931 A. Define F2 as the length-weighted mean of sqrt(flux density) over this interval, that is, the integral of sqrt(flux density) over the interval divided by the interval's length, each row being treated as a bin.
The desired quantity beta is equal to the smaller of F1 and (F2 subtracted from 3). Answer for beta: 0.83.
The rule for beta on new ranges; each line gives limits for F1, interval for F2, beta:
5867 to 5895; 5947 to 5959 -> 0.78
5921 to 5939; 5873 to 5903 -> 0.80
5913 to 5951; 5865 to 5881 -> 0.80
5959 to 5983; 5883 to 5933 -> 0.84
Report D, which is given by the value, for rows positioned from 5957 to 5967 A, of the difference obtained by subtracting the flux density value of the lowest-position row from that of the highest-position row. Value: -0.10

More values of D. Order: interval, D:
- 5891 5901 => 0.08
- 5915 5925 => 0.15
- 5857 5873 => 0.06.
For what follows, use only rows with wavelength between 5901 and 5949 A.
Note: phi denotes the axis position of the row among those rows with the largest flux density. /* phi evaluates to 5948 A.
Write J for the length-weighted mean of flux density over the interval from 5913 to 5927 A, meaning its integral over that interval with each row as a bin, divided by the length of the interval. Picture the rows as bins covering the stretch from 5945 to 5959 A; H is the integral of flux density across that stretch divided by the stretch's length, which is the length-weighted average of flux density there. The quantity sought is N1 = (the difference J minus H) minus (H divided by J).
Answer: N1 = -1.25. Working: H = 4.92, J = 4.71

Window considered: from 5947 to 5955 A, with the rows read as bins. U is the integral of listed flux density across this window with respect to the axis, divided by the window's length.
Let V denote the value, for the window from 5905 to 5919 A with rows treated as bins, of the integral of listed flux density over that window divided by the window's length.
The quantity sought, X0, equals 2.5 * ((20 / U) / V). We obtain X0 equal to 2.24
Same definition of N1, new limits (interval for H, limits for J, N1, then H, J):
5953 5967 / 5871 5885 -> -0.85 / 4.76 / 4.89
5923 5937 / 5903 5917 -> -1.37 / 4.76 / 4.46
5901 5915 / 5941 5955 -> -0.51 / 4.47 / 4.88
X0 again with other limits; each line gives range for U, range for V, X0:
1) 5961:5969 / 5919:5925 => 2.23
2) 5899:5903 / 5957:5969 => 2.23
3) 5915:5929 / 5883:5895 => 2.22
